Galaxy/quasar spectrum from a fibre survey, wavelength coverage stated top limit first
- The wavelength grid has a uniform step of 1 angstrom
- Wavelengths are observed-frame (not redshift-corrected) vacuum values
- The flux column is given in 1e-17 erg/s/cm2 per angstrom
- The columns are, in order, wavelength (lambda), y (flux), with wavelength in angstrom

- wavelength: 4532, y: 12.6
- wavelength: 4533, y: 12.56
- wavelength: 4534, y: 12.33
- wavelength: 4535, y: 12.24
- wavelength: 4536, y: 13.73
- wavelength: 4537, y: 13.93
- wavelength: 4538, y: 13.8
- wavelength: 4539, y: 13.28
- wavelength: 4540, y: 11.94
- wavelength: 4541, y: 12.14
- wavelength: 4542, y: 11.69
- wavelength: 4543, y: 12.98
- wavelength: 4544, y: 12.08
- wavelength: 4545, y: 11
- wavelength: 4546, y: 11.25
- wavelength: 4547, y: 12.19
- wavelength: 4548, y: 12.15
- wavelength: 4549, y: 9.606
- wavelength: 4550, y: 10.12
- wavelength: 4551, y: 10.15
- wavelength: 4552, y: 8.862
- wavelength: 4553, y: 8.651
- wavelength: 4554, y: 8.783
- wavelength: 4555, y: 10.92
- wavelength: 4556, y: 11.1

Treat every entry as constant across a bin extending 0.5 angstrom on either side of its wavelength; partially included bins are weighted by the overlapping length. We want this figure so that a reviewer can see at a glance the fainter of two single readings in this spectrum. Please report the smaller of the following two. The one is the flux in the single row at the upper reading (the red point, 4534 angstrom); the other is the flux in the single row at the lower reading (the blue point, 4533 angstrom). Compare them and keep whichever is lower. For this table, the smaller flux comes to 12.3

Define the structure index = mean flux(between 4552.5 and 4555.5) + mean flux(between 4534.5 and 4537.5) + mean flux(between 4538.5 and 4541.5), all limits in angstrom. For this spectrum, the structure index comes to 35.2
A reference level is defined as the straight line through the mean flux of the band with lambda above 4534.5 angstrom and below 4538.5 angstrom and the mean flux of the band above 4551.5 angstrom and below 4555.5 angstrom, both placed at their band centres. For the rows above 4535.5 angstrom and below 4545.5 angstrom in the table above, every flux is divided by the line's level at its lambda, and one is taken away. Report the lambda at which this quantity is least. 4540 angstrom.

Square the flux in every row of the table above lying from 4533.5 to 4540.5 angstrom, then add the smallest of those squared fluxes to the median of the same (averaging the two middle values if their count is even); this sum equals 319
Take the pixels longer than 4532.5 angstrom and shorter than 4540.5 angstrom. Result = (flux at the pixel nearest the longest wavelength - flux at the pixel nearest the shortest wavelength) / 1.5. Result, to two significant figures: -0.41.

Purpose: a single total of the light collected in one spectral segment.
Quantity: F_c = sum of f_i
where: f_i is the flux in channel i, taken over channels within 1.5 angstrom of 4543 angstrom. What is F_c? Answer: 37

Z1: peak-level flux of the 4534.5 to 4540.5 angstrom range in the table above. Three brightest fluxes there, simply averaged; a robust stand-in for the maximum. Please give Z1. 13.8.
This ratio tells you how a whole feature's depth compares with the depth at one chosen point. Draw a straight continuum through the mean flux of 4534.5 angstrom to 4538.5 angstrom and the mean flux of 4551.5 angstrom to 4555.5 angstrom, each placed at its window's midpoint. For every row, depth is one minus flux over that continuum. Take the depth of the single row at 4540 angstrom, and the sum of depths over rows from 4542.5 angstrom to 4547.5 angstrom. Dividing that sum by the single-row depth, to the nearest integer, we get -5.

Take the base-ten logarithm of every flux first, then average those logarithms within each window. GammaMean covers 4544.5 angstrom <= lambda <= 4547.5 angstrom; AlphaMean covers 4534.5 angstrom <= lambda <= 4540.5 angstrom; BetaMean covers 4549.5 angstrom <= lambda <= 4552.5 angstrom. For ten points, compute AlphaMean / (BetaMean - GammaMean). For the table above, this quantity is -15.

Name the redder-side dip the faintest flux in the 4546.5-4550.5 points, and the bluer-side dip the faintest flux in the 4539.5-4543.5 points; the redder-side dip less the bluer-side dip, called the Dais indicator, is -2.1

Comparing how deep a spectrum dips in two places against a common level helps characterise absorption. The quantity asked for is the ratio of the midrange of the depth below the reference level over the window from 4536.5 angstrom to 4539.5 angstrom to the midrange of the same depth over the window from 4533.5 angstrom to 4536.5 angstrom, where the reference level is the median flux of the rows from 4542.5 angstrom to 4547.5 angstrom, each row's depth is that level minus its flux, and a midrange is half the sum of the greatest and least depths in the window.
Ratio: 1.7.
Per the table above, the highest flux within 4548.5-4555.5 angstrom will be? 10.92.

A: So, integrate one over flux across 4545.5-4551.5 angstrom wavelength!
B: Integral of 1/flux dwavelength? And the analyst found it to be 0.55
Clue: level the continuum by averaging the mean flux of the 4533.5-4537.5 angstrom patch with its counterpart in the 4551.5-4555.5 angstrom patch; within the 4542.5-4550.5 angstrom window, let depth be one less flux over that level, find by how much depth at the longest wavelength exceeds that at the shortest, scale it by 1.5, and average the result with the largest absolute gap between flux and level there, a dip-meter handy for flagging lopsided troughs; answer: 1.09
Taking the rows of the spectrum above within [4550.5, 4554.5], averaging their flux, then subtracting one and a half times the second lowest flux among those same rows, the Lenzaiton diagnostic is -4.1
